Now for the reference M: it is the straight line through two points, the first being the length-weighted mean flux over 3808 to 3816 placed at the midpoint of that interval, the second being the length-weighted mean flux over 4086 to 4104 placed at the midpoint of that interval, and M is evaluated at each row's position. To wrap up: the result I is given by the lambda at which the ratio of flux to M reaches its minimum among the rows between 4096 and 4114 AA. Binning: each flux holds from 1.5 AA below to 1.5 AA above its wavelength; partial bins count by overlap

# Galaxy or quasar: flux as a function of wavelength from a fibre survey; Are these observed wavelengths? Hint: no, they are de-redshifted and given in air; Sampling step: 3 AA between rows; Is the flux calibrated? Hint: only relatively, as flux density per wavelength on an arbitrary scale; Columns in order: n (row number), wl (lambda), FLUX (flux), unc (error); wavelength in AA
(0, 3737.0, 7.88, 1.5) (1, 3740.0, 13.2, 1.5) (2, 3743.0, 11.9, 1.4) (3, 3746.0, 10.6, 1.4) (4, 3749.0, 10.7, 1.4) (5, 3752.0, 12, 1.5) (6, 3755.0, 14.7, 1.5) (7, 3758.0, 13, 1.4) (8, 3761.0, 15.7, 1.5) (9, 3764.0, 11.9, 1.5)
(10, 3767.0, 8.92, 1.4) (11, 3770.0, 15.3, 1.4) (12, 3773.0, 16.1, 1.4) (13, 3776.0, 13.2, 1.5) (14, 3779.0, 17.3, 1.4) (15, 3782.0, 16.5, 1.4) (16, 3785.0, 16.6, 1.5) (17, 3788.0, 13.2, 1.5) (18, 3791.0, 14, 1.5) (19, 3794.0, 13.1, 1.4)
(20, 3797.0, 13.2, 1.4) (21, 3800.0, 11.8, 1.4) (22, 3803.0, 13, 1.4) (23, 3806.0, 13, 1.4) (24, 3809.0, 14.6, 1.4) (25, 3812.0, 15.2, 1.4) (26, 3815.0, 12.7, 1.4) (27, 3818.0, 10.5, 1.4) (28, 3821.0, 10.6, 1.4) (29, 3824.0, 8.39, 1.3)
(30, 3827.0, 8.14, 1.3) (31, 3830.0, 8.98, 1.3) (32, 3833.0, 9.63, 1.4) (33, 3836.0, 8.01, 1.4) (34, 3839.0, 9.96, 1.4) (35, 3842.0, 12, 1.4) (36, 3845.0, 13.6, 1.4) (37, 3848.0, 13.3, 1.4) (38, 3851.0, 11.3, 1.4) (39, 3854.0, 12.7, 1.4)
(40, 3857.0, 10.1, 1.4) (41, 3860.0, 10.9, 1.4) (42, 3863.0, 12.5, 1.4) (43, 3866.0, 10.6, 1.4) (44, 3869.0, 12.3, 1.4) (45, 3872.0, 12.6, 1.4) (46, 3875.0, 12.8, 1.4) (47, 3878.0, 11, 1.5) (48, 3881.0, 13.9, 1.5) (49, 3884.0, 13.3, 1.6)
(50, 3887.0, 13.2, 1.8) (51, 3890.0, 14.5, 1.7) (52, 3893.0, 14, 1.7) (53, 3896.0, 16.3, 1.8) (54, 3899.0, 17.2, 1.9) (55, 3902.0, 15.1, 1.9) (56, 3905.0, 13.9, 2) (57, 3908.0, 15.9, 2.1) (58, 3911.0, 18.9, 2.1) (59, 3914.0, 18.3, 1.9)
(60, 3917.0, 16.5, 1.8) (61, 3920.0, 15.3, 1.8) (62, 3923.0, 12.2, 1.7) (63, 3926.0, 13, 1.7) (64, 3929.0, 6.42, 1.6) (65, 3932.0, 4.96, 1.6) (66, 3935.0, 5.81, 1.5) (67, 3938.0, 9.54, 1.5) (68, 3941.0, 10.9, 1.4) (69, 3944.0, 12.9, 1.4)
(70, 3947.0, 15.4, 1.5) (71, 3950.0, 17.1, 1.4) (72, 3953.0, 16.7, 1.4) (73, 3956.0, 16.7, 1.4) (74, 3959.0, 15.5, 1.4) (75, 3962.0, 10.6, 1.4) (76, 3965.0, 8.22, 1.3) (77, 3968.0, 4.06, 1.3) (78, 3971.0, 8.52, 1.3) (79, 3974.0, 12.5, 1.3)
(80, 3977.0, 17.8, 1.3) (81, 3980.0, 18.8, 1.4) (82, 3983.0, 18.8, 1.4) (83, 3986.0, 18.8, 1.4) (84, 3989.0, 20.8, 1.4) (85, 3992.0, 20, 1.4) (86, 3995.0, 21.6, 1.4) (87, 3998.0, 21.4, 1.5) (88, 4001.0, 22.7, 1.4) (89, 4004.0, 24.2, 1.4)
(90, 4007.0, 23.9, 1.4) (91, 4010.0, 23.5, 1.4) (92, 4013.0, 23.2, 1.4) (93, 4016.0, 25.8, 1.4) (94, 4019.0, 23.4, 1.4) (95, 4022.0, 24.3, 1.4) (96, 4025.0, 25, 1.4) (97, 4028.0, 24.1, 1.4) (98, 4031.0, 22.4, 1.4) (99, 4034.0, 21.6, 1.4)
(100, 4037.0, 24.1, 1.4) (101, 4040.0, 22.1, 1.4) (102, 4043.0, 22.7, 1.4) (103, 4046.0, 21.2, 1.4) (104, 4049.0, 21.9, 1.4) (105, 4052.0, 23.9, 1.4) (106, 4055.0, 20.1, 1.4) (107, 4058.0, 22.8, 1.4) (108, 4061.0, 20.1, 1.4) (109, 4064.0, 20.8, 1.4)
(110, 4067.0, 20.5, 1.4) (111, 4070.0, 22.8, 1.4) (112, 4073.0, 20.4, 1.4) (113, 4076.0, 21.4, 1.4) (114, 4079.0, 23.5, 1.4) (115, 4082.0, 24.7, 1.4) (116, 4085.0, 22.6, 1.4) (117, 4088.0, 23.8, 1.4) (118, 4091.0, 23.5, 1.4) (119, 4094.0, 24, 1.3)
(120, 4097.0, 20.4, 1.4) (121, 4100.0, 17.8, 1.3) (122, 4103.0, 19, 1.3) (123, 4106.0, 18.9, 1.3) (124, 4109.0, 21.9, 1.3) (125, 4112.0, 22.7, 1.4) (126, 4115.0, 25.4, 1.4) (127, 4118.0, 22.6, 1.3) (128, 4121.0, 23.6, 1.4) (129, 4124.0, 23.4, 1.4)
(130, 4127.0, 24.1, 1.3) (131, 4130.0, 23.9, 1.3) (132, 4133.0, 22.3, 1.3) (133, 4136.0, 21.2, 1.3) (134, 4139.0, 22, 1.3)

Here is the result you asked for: 4100.0 AA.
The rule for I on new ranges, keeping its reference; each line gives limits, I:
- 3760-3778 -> 3767.0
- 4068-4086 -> 4073.0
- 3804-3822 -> 3818.0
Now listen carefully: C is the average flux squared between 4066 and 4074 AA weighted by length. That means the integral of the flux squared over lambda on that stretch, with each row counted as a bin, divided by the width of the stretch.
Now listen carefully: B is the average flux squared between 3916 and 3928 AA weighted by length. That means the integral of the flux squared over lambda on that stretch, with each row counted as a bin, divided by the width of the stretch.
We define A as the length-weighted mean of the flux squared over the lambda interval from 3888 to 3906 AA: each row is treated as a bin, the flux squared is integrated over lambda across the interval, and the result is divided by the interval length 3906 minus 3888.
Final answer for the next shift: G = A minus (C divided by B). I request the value 229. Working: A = 231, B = 196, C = 456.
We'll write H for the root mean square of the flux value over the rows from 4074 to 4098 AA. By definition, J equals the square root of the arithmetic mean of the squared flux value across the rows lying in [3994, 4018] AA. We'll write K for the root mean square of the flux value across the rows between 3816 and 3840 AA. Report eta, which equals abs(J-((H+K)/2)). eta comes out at 7.1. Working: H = 23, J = 23.3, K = 9.3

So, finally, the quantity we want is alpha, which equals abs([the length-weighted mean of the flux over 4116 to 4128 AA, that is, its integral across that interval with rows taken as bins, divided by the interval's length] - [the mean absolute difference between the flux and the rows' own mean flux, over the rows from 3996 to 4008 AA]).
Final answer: 22.5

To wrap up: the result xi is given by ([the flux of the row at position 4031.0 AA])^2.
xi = 502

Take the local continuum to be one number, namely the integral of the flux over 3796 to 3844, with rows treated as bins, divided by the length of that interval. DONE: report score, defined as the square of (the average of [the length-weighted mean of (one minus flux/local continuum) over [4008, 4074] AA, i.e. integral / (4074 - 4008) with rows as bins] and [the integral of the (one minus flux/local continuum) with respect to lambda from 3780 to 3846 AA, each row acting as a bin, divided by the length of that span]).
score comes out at 0.30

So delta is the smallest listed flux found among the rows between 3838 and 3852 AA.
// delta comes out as 9.96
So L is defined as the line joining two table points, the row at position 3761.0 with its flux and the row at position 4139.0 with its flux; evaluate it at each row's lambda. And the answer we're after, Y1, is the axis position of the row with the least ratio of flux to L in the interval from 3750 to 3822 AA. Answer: 3767.0 AA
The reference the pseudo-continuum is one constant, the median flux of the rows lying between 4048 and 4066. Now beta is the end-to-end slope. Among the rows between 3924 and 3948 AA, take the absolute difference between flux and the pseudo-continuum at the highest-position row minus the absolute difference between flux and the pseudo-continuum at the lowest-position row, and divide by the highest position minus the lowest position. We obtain -0.11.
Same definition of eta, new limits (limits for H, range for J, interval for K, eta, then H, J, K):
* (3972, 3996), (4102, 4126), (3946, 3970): 6.0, 19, 22.3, 13.8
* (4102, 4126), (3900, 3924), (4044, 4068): 6.0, 22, 15.9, 21.5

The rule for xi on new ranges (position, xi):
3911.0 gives 357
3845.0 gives 185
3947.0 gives 237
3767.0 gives 80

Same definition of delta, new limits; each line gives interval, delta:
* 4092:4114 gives 17.8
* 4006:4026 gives 23.2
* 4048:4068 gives 20.1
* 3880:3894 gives 13.2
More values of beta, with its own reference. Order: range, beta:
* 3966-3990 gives -0.80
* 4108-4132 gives 0.10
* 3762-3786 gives -0.22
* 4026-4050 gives -0.10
